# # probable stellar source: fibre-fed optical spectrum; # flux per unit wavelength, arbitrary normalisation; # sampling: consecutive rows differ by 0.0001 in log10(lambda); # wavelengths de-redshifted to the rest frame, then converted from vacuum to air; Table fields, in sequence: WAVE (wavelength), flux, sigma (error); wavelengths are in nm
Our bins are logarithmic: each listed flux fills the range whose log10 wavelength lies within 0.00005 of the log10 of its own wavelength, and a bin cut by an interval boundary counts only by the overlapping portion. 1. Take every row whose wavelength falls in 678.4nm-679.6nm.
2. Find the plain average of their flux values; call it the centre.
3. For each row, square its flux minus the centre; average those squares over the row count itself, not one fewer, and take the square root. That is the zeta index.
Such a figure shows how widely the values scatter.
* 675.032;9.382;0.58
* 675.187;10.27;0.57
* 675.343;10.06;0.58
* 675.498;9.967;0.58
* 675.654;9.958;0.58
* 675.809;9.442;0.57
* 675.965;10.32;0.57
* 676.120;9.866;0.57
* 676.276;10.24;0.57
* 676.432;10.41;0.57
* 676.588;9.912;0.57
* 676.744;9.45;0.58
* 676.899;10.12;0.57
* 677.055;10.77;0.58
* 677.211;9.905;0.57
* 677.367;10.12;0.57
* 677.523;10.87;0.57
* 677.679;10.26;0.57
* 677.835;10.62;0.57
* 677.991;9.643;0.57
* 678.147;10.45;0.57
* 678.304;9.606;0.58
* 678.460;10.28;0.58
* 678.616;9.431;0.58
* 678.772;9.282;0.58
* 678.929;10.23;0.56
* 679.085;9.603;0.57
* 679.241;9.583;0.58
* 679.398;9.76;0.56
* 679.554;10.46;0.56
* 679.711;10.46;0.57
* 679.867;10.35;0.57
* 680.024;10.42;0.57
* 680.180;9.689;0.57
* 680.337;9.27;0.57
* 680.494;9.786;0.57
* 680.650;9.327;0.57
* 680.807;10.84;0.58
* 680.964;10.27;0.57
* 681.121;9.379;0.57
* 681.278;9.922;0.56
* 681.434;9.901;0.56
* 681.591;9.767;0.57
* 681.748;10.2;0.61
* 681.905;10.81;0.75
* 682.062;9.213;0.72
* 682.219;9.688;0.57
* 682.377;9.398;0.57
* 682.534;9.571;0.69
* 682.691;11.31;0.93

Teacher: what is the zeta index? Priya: 0.41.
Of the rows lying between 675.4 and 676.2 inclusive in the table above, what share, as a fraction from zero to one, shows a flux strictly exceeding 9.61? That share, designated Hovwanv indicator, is 0.80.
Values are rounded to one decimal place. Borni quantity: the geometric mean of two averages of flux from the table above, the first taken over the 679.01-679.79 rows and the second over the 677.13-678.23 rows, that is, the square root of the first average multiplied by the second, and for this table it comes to 10.1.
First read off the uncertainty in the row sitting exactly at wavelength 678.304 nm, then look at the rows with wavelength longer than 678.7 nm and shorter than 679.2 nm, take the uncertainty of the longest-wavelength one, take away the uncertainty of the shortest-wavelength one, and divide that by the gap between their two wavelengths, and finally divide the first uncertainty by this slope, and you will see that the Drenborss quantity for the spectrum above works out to -18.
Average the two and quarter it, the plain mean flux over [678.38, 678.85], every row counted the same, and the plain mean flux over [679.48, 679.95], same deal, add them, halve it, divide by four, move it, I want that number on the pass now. 2.51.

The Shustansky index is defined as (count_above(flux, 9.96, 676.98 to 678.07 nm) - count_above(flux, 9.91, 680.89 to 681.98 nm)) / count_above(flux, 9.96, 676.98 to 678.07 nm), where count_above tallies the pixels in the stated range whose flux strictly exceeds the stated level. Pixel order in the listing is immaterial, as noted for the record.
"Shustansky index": 0.20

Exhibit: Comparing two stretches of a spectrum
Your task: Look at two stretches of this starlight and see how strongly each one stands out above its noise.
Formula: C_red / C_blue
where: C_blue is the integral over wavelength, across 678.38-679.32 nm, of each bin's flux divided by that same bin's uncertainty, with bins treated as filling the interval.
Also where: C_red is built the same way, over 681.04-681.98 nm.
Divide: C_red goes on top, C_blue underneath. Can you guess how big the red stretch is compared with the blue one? 0.99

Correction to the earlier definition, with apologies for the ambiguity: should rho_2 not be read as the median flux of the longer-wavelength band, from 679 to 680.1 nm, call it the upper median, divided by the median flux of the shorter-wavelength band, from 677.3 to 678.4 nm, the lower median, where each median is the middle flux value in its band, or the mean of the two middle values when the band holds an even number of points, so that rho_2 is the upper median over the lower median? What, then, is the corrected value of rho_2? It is 1.009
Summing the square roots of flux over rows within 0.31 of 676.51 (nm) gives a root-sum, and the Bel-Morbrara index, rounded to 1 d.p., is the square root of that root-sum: 3.6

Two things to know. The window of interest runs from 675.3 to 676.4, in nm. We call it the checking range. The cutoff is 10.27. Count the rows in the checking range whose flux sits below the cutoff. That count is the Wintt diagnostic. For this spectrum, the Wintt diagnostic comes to 6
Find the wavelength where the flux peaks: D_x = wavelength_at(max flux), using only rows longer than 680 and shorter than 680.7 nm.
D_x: 680.024 nm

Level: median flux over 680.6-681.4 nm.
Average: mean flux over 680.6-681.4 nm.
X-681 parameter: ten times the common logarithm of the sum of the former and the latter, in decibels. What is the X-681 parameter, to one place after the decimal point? 13.0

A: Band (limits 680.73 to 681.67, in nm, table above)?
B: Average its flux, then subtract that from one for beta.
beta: -9.01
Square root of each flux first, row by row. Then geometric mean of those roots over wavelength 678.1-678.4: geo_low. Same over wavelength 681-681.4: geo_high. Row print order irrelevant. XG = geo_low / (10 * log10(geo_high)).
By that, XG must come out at 0.643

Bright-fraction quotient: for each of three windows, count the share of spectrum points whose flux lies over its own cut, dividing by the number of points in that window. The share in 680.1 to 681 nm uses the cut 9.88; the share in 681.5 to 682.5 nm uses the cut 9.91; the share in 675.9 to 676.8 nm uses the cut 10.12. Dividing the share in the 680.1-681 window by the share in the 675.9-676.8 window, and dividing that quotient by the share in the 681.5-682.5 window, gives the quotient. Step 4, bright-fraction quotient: 2.0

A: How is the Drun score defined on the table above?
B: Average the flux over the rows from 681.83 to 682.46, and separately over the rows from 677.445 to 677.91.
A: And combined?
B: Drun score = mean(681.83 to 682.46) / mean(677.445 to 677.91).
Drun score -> 0.92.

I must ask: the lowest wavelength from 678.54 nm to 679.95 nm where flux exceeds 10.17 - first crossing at 678.929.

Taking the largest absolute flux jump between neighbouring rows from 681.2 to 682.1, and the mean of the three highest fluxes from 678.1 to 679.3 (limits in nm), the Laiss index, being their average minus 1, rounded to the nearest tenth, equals 5.0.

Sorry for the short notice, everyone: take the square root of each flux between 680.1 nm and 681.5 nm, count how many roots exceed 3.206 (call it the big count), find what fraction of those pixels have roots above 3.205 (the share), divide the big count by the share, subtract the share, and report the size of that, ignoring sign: 8.9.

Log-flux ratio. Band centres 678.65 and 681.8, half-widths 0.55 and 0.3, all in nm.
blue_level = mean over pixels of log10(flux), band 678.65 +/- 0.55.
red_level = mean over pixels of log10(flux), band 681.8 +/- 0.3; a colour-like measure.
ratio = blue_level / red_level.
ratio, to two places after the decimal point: 0.99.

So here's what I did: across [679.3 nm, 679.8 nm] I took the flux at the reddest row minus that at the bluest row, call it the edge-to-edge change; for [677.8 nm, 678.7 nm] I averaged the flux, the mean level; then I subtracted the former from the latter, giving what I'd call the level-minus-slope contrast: 9.3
